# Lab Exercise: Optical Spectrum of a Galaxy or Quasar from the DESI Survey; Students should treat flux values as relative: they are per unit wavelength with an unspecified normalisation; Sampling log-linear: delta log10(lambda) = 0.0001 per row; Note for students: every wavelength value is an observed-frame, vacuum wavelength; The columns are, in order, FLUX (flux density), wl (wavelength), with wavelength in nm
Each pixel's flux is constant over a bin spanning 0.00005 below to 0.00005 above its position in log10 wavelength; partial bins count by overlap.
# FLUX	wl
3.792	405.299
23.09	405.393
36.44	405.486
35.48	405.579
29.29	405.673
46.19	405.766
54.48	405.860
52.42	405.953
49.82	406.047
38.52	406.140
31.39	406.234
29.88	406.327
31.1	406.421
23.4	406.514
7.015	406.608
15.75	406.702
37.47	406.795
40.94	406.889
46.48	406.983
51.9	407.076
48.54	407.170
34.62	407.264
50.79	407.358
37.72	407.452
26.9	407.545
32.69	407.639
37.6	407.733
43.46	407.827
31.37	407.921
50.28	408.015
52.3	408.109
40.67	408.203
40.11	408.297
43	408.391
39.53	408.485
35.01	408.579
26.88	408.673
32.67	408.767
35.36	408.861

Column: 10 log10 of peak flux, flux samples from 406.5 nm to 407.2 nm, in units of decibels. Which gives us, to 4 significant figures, 17.15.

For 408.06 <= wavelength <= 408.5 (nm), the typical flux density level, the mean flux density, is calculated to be 43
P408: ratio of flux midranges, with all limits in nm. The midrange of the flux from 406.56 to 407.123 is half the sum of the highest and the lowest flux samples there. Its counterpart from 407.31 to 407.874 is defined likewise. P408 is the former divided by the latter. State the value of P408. 0.76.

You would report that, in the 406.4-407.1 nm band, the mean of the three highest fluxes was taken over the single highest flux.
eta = 0.895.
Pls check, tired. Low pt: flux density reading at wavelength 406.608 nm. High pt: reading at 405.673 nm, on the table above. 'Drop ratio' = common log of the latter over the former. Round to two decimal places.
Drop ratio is 0.62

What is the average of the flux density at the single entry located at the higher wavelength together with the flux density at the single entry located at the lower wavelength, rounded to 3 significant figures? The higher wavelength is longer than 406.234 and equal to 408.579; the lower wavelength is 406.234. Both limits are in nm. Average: 33.2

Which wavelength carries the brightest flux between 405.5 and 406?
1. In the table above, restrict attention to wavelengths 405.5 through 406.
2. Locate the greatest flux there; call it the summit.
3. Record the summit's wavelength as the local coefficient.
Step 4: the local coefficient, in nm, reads 405.860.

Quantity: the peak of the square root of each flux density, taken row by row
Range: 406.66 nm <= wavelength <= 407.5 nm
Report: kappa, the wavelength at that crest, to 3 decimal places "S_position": 407.076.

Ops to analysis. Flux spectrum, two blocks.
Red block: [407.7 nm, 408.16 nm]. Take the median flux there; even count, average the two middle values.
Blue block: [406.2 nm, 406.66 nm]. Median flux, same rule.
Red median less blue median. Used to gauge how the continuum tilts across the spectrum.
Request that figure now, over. 14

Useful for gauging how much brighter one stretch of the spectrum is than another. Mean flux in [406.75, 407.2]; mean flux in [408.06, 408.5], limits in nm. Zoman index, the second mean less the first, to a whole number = -2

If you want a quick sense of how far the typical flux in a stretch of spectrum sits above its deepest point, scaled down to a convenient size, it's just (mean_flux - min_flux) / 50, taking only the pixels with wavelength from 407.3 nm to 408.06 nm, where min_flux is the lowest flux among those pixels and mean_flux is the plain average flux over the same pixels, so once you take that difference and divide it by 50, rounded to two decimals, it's 0.24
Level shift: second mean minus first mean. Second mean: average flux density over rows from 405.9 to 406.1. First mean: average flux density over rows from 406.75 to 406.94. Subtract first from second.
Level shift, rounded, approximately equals 12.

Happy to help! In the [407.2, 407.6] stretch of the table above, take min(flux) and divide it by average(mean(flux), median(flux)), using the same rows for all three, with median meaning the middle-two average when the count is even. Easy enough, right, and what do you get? 0.73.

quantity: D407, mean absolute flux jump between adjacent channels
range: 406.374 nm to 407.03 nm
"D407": 11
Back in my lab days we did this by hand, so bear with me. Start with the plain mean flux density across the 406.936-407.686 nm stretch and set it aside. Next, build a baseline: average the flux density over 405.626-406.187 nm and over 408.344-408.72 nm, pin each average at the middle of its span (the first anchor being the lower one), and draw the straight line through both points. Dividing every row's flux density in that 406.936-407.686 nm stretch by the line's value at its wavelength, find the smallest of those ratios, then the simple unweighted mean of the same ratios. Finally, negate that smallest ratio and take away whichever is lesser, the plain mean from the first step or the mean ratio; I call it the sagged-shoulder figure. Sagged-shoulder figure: -1.70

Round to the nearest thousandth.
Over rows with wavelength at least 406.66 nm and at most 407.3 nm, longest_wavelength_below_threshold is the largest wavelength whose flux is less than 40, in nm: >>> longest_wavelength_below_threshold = 407.264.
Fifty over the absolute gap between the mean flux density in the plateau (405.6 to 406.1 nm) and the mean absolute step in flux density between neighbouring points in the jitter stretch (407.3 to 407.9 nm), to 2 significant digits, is 1.3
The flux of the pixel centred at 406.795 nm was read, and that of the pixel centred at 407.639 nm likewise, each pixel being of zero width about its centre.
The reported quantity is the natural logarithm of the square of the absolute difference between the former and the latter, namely 3.1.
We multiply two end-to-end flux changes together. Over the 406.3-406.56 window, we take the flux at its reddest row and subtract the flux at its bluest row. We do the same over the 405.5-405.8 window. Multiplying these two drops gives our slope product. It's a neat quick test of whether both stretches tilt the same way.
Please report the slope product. -69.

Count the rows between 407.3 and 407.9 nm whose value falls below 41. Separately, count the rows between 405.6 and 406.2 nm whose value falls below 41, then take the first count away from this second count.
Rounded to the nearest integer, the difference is -2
